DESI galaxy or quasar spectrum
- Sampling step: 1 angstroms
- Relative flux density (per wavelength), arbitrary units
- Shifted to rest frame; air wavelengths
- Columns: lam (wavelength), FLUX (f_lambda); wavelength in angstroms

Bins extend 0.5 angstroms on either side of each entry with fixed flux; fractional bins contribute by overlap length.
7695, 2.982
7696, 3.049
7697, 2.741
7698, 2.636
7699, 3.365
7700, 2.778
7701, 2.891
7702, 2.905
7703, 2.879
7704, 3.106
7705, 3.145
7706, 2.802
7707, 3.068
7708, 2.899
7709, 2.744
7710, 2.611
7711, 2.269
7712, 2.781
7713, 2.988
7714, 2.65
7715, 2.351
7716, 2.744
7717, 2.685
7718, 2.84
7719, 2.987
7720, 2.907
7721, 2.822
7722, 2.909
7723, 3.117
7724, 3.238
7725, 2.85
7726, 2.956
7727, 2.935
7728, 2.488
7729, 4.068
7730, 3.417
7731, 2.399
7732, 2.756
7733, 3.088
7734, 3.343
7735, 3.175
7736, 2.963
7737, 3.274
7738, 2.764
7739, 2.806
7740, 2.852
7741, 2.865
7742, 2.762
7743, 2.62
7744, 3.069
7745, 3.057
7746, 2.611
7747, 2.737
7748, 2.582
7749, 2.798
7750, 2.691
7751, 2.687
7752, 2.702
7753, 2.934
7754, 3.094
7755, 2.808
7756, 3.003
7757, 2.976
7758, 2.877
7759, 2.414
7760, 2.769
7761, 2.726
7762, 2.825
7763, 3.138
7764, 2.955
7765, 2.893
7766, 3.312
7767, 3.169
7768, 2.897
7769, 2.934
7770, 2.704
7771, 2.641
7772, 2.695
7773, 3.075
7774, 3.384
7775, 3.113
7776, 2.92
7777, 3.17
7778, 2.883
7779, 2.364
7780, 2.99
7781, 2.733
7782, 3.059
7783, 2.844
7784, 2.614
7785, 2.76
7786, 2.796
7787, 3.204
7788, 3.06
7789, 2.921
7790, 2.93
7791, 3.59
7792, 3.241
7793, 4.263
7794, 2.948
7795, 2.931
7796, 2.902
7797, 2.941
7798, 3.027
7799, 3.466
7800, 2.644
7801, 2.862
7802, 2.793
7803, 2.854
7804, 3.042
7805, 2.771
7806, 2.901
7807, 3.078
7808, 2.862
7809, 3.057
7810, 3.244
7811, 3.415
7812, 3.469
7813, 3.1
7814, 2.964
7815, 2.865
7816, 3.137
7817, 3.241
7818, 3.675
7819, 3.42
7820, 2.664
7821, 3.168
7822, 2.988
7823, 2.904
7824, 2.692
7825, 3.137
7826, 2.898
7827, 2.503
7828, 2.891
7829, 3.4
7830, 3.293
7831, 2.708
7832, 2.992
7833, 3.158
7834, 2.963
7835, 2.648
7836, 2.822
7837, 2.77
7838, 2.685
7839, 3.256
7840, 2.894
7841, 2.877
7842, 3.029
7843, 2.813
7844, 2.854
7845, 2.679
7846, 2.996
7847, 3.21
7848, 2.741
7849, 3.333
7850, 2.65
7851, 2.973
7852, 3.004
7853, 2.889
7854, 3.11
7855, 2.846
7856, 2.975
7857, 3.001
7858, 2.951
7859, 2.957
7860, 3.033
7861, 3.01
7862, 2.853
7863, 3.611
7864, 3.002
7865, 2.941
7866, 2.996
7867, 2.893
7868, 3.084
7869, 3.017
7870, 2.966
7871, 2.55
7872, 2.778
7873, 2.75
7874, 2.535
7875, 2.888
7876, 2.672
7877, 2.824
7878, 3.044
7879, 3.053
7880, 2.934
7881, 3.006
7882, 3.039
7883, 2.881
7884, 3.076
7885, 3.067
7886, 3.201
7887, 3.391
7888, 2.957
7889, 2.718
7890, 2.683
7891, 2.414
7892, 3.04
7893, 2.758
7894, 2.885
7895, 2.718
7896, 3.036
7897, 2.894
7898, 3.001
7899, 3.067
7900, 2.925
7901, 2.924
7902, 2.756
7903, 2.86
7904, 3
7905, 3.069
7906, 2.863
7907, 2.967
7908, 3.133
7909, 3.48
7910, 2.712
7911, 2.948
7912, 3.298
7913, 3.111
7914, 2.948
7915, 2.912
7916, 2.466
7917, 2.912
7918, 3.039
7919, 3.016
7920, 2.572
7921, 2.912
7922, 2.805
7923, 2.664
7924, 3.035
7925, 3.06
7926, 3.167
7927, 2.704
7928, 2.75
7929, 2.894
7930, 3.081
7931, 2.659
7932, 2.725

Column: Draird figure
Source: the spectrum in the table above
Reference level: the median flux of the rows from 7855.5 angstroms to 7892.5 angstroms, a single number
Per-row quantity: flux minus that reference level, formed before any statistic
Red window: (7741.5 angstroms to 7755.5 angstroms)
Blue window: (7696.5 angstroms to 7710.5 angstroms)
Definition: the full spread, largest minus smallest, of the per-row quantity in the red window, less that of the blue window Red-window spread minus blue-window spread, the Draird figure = -0.24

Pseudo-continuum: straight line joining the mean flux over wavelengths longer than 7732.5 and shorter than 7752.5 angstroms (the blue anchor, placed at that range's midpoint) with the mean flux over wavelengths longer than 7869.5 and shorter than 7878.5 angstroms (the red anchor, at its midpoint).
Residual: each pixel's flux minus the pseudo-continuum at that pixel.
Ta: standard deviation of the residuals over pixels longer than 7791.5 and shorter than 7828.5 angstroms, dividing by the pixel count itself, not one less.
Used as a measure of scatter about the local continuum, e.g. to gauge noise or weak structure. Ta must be 0.32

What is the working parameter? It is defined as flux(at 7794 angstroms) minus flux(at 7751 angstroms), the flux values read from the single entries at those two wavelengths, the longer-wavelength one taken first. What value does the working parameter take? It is 0.26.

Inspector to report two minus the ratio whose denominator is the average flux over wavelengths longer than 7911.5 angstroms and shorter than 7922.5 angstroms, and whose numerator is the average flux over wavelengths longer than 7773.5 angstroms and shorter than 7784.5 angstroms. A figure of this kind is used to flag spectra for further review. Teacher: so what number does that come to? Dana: 1.00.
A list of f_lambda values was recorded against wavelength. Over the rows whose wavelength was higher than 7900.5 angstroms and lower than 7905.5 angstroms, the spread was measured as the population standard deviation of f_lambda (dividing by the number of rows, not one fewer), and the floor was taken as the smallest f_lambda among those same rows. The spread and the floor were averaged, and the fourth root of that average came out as 1.09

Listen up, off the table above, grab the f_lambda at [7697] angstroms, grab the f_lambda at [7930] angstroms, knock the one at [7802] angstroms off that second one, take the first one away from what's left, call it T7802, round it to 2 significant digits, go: -2.5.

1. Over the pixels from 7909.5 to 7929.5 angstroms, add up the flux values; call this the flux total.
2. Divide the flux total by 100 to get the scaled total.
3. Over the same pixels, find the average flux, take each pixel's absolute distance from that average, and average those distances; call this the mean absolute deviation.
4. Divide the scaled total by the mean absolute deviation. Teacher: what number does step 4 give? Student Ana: 3.6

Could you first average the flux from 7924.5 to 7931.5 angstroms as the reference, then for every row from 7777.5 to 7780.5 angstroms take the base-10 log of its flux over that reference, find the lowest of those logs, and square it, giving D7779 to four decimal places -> 0.0079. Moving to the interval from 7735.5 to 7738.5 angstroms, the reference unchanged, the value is 0.0004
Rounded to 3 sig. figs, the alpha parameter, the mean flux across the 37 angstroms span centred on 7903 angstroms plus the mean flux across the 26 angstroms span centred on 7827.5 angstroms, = 5.93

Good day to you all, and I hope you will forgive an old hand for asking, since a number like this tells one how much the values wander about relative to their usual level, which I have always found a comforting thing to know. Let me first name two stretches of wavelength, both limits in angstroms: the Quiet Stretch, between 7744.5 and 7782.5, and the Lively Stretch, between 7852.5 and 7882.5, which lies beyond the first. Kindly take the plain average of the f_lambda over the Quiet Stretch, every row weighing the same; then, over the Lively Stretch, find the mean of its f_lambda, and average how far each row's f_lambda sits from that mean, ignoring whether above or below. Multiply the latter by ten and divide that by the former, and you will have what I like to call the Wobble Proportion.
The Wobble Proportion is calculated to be 0.43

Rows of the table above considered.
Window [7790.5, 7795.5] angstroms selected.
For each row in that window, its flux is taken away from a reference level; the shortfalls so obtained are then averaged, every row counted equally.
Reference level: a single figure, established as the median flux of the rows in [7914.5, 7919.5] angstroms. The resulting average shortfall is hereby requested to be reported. -0.48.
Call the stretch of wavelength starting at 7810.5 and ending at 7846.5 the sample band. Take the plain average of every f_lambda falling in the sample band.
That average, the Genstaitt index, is 3.00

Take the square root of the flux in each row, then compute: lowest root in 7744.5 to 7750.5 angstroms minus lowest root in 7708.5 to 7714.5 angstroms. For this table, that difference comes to 0.10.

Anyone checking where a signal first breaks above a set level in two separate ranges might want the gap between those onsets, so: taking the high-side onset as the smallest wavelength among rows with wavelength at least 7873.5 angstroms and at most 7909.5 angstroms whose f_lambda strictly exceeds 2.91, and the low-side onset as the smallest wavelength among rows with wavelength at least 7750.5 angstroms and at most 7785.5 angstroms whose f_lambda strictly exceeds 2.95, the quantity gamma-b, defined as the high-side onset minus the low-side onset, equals 124 angstroms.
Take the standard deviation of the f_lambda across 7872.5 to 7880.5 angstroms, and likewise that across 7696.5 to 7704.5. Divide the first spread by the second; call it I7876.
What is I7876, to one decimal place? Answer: 0.8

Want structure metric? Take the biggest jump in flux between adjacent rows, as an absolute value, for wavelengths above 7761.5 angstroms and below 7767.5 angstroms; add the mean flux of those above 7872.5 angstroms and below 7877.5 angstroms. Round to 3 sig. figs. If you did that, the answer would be 3.15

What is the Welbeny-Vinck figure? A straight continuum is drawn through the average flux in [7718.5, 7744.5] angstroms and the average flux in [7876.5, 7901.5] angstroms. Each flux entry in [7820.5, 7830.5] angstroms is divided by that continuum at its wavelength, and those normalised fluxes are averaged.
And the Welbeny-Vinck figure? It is 1.011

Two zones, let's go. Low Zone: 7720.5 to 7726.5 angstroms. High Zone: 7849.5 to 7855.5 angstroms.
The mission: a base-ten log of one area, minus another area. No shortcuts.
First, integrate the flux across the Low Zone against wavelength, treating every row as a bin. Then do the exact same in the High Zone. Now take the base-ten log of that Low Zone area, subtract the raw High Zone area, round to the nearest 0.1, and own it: -16.2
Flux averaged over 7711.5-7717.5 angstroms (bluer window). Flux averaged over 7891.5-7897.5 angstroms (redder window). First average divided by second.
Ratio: 0.93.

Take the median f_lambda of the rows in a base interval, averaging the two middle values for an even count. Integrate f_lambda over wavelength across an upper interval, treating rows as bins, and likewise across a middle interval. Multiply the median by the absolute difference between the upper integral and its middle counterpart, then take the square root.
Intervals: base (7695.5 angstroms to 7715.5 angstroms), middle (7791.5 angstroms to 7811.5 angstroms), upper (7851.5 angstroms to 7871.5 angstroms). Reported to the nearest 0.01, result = 2.10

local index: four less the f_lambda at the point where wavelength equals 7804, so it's 0.96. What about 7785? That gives 1.24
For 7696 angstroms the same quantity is 0.95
